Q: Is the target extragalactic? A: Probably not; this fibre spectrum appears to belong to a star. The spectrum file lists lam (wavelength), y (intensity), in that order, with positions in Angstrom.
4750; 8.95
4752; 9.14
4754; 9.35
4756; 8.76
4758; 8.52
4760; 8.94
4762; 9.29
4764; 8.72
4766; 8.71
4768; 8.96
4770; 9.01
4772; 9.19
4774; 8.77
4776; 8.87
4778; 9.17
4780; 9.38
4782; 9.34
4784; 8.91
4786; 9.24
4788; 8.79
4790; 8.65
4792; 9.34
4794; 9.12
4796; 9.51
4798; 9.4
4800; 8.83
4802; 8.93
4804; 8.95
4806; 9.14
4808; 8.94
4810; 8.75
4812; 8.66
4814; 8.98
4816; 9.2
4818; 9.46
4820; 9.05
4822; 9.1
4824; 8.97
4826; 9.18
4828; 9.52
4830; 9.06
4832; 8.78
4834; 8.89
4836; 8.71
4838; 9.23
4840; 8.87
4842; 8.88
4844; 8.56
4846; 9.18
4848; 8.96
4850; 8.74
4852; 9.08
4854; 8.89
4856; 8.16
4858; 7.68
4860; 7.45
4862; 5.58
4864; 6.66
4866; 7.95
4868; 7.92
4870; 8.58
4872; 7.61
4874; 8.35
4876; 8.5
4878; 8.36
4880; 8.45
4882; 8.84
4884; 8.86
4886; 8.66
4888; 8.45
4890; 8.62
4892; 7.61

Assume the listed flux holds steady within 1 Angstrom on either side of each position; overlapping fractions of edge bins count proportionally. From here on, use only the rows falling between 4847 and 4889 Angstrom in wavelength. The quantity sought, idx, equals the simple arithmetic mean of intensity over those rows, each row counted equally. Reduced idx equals 8.18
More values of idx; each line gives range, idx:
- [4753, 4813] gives 9.00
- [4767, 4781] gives 9.05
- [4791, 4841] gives 9.06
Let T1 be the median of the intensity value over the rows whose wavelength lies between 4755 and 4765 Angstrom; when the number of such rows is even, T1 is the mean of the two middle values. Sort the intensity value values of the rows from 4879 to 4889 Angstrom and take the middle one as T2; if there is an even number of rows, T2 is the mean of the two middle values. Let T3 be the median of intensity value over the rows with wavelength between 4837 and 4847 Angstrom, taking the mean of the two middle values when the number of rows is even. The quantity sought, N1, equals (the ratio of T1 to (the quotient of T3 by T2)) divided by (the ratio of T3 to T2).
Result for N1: 8.3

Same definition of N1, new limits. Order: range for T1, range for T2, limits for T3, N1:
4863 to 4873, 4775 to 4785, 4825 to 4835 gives 8.1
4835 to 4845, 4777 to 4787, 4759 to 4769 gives 9.5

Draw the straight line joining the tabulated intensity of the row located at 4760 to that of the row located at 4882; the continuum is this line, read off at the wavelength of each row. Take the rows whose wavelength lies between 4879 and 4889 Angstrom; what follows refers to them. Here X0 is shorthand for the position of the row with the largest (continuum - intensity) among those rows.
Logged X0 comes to 4880 Angstrom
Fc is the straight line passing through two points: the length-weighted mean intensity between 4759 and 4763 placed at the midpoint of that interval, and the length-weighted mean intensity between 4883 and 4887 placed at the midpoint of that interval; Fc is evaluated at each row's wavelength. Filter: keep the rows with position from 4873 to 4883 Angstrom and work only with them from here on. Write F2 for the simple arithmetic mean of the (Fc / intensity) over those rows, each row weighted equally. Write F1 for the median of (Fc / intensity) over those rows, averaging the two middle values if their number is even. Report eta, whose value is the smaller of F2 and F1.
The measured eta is 1.03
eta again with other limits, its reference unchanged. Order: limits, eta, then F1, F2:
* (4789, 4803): 0.99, 0.99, 0.99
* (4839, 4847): 1.00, 1.00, 1.00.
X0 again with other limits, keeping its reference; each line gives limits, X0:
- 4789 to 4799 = 4790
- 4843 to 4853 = 4844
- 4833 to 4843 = 4836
